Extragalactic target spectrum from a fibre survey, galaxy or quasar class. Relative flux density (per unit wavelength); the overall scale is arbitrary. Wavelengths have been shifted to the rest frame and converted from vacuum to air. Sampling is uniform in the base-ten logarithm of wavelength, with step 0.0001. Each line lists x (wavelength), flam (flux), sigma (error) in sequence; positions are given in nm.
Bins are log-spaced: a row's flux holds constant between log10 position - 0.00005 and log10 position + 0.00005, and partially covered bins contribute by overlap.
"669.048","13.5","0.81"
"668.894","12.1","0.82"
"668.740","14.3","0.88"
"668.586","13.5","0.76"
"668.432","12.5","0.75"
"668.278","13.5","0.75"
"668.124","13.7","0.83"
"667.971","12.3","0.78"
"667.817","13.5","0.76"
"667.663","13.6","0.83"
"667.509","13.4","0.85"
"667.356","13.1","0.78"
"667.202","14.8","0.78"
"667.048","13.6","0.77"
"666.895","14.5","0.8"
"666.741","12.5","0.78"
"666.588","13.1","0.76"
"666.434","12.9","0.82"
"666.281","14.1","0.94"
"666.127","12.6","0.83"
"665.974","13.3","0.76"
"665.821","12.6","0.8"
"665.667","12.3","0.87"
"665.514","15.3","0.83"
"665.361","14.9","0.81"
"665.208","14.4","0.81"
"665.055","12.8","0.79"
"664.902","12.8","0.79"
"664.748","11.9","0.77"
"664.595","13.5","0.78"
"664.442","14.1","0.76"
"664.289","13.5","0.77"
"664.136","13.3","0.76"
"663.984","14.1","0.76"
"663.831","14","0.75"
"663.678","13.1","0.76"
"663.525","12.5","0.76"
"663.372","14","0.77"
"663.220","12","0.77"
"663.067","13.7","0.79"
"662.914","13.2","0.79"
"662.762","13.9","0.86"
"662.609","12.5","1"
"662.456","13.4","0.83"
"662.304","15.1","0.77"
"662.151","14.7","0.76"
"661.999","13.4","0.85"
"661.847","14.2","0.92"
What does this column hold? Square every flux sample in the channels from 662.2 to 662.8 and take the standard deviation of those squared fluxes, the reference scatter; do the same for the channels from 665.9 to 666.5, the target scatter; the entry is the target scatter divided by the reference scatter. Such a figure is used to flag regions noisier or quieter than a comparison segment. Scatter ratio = 0.58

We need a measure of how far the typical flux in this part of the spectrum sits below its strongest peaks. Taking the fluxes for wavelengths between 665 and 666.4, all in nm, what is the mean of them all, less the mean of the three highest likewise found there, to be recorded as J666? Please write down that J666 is -1.3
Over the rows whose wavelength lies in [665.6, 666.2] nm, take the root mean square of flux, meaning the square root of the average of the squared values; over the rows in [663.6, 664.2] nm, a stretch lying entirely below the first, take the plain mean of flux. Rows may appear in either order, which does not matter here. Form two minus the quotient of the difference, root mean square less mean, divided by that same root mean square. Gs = 2.07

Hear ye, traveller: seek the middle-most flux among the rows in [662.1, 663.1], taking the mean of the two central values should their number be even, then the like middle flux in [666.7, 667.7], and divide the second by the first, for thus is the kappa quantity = 0.99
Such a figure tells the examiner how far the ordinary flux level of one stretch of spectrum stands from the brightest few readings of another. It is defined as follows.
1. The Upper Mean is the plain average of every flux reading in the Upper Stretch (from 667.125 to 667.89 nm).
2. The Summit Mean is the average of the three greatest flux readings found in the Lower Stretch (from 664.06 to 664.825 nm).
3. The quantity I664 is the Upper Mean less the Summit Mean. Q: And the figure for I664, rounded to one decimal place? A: 0.0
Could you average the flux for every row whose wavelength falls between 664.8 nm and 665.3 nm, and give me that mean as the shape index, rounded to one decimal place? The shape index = 13.3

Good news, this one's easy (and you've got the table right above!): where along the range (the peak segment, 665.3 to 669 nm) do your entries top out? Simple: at 665.514 nm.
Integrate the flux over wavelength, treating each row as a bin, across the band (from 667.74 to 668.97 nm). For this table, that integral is 16.2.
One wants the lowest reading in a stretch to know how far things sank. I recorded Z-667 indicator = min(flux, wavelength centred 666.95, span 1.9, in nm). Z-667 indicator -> 12.5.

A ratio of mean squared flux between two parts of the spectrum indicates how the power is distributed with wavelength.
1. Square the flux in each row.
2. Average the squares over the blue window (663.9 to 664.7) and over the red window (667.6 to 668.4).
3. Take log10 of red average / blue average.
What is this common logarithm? -0.024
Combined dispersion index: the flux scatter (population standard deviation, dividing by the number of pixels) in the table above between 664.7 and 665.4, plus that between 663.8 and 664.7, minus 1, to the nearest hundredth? 0.44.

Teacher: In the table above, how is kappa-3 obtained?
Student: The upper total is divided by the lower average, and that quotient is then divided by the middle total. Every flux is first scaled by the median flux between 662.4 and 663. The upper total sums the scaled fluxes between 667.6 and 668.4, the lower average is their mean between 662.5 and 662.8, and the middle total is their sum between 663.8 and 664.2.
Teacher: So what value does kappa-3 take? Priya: 1.6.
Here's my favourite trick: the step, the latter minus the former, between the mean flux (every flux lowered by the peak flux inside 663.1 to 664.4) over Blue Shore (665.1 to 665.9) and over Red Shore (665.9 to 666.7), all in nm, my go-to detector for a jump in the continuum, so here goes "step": -0.7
